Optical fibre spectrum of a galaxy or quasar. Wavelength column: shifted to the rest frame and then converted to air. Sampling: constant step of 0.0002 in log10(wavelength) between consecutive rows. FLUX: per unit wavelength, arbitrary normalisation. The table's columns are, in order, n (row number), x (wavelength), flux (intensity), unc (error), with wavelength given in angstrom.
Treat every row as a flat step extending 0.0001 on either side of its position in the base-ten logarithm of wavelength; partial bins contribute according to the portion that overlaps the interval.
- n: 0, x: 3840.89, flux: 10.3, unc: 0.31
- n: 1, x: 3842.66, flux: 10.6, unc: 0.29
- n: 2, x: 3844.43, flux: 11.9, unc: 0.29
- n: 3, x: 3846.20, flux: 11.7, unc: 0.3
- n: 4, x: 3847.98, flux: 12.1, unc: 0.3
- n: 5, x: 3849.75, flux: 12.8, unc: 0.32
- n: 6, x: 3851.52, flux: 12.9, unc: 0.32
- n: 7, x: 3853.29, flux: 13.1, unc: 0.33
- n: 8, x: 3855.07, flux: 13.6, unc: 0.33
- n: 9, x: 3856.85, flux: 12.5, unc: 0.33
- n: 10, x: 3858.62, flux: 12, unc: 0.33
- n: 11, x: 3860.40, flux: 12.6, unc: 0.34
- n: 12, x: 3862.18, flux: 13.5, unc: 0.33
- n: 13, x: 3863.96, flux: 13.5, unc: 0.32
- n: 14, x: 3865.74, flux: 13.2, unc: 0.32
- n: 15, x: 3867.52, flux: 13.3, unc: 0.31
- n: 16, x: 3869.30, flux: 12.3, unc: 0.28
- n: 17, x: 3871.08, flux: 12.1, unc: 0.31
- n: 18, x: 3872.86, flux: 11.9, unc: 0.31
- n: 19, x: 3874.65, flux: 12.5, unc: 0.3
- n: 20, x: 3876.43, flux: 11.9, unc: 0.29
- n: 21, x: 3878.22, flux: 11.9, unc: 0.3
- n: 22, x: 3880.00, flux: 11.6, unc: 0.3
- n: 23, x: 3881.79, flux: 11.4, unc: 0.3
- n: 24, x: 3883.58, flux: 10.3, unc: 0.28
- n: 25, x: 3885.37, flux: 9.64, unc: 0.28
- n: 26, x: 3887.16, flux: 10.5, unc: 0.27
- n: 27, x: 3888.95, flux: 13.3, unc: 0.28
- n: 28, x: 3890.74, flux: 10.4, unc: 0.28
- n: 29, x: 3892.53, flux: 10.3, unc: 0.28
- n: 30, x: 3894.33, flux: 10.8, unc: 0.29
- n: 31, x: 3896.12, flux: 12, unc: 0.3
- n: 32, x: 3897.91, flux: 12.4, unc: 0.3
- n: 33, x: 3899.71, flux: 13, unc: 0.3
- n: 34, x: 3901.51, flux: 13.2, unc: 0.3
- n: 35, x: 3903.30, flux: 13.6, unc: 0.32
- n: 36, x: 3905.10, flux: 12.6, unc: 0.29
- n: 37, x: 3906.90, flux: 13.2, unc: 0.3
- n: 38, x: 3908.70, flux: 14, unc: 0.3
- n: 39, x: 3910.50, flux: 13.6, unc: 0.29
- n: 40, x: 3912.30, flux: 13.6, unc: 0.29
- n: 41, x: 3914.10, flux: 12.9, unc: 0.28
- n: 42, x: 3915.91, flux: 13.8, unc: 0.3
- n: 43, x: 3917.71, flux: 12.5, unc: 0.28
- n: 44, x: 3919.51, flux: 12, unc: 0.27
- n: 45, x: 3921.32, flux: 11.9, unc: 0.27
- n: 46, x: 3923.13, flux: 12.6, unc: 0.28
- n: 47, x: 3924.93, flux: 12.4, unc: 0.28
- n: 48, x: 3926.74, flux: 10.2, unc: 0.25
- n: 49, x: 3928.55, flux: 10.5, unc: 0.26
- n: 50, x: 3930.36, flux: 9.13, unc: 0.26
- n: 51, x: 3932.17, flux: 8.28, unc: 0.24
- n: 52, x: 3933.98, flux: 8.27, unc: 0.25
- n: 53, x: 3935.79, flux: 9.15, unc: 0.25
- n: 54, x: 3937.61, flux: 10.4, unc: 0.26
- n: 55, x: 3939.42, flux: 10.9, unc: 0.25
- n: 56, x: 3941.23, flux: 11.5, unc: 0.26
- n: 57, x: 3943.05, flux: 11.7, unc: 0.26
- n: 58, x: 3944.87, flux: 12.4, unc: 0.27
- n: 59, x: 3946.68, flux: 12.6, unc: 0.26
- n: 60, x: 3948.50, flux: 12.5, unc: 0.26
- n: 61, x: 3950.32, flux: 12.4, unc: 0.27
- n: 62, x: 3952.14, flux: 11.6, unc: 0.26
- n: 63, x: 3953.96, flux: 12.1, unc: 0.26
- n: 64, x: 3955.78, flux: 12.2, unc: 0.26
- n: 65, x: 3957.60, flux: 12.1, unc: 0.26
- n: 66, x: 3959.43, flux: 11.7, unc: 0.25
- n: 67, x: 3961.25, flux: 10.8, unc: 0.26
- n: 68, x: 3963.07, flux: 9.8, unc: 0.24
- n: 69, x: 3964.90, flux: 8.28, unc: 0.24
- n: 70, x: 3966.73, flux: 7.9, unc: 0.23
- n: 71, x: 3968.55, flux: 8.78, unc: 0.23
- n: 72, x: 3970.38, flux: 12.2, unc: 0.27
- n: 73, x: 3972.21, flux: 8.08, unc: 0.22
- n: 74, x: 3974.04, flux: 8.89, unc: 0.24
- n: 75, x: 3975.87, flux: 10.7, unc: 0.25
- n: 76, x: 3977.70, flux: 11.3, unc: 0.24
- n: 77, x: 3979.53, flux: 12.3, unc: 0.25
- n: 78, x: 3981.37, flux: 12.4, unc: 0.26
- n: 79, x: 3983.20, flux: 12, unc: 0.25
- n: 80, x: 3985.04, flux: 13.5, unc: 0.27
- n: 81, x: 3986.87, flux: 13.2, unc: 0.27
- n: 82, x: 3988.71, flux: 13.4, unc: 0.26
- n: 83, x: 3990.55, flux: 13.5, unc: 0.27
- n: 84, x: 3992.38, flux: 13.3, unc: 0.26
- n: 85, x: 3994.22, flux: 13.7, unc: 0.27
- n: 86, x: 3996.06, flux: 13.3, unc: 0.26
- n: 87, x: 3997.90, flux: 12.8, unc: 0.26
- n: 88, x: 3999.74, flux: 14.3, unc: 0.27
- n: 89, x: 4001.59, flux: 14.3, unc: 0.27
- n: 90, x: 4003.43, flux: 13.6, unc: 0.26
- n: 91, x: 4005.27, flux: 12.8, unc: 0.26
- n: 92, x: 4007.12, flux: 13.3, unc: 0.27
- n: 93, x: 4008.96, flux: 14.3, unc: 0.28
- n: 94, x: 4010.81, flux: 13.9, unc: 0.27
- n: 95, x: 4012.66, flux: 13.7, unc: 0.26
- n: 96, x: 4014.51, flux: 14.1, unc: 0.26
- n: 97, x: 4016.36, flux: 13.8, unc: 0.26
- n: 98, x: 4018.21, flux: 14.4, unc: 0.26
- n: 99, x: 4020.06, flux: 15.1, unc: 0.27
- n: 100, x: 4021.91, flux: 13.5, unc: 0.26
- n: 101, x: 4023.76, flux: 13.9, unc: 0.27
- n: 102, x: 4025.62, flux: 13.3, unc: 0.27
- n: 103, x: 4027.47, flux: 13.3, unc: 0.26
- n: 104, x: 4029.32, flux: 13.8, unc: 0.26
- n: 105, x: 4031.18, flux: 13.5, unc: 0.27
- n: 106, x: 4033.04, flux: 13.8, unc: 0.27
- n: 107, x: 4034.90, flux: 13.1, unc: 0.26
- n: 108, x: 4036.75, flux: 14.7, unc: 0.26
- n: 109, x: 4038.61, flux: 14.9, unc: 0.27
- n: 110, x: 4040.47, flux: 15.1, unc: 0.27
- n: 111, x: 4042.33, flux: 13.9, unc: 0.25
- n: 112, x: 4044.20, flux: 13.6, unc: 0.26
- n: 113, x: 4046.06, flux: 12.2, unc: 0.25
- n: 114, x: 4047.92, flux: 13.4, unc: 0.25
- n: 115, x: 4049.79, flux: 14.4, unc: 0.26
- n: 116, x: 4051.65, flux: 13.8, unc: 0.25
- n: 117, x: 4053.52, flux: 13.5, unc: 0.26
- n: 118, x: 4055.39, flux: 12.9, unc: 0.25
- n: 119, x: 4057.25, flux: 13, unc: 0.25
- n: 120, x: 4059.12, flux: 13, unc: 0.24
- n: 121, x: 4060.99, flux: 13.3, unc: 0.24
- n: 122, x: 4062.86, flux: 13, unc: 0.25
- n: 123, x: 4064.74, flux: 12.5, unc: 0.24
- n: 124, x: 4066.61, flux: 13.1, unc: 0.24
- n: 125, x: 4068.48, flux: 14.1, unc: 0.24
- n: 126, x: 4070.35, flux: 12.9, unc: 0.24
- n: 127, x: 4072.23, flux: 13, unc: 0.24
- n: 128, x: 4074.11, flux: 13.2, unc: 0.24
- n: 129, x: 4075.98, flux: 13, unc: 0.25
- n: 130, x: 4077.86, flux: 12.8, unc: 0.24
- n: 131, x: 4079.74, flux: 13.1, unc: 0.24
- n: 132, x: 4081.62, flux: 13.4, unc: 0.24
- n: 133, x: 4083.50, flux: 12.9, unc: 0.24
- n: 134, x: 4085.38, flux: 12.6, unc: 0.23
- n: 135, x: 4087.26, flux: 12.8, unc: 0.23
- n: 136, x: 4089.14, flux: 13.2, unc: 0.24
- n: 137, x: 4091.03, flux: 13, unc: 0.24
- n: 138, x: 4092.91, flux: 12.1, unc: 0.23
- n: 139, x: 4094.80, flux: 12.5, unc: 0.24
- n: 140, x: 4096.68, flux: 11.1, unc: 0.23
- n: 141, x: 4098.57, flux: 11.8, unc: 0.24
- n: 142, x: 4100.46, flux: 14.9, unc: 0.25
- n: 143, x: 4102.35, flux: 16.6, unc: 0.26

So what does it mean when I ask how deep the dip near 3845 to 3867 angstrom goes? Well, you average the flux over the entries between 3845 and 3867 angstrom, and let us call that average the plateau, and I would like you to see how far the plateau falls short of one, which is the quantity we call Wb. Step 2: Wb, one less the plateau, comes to -11.8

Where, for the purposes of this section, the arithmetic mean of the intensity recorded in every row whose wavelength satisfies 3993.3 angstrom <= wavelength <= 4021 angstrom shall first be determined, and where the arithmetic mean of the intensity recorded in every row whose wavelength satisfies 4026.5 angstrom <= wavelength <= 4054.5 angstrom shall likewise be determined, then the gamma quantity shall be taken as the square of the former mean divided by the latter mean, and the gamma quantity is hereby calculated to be 14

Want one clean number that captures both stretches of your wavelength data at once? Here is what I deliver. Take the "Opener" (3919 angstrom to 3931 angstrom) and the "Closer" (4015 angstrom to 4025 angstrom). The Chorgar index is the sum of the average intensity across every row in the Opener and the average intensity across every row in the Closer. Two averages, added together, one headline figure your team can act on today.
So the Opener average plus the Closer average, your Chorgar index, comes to 25.4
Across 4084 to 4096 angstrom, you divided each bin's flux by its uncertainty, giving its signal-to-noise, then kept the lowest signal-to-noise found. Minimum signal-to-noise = 52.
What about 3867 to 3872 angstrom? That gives 39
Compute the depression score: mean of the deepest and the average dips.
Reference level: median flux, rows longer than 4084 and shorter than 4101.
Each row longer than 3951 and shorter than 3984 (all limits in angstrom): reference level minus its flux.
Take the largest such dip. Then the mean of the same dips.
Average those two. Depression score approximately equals 3.3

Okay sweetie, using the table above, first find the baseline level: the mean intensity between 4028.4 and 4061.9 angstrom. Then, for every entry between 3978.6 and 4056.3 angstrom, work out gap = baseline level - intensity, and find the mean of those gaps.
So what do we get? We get 0.05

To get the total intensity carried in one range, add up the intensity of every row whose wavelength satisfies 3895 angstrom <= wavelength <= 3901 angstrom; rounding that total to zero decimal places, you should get 37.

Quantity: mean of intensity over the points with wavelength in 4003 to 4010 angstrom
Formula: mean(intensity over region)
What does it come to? 13.5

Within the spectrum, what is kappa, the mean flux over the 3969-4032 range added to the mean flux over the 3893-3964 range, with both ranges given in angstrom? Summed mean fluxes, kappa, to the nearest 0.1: 24.8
